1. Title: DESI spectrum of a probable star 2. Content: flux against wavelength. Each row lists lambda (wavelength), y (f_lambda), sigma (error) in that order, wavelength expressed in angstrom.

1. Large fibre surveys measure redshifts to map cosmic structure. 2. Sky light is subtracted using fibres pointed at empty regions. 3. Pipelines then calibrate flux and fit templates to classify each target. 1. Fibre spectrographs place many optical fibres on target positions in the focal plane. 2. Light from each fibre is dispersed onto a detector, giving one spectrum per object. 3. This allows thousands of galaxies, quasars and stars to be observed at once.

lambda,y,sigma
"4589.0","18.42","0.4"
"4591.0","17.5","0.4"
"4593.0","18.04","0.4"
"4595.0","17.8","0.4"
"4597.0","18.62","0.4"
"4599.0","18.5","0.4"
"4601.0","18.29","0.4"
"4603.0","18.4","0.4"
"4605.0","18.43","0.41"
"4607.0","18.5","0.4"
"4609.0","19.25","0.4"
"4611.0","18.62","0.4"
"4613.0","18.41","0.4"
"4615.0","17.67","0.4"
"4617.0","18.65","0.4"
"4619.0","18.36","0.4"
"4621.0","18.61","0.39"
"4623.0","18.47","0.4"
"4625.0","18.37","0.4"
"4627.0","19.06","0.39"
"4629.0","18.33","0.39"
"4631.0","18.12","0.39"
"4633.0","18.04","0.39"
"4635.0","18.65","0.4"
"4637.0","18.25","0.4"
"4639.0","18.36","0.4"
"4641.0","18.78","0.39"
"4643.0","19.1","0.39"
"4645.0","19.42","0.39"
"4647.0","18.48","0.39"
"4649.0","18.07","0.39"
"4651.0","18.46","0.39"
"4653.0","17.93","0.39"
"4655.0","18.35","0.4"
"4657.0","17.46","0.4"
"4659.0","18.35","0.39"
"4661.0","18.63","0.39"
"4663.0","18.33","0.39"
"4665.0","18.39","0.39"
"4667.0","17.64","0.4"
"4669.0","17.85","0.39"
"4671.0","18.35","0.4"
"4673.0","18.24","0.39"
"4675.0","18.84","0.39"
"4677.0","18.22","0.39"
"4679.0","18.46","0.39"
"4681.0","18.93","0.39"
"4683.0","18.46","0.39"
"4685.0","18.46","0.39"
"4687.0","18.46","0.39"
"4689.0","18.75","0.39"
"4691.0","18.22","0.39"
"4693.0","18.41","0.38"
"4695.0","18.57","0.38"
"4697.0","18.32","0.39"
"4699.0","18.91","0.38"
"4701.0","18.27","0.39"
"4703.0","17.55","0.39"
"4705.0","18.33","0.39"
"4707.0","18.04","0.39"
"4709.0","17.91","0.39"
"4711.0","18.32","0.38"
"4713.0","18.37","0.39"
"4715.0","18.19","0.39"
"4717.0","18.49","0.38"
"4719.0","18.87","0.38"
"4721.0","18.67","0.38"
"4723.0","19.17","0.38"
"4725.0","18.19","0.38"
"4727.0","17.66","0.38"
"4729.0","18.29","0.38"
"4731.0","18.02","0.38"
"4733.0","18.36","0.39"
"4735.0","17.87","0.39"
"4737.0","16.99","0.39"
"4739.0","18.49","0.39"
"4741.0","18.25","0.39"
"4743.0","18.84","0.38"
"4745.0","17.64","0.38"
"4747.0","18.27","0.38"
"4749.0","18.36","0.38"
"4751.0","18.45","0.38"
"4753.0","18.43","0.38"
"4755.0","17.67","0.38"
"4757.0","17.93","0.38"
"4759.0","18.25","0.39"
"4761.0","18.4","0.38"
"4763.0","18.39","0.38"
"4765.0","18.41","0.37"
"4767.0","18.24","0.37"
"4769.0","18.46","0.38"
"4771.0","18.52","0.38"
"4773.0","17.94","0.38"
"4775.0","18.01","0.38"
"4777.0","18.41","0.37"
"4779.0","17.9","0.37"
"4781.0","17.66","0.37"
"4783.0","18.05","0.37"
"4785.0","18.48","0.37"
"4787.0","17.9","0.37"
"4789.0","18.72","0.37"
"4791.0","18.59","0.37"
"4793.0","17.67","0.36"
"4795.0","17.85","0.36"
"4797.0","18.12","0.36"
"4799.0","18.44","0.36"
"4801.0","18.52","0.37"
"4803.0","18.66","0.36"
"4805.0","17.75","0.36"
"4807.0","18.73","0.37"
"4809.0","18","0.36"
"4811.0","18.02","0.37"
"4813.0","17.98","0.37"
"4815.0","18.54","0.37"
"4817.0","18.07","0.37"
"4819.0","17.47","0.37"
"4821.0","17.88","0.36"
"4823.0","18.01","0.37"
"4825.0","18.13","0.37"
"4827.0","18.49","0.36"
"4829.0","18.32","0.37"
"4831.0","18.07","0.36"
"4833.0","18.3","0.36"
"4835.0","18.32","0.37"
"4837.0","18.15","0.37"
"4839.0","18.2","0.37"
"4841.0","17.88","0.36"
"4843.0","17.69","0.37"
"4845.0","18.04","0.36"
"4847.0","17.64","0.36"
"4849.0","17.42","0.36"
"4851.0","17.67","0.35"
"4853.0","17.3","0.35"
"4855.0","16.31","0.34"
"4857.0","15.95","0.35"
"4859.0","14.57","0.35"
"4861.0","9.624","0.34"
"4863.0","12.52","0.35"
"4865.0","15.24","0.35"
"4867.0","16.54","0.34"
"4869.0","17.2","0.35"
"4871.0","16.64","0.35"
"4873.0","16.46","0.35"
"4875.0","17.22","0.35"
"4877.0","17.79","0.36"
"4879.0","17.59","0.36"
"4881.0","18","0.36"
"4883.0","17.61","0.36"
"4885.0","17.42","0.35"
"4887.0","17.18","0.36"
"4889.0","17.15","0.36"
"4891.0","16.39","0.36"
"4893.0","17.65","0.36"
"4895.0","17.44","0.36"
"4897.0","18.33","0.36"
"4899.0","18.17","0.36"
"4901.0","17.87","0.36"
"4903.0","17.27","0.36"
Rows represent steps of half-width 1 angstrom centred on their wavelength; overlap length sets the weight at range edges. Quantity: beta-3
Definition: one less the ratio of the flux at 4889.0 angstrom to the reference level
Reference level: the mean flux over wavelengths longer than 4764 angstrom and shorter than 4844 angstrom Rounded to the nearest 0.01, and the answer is 0.06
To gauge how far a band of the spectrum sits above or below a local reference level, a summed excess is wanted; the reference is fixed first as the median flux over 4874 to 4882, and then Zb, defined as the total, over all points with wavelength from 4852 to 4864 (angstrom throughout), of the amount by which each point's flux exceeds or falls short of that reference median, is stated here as -20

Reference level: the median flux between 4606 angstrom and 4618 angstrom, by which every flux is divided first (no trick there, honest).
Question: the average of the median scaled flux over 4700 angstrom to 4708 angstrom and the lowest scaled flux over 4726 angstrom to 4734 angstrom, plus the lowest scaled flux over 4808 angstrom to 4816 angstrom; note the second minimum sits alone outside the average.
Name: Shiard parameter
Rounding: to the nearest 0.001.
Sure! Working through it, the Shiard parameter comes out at 1.934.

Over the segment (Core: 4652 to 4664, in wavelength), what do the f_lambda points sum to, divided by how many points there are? 18.2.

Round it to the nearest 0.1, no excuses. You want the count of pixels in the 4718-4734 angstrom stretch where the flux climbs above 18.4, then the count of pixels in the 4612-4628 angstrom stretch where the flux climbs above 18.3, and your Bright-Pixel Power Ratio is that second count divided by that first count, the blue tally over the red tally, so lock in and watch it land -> 2.3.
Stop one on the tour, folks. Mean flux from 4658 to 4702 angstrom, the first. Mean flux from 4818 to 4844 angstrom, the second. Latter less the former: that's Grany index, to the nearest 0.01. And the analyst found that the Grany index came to -0.34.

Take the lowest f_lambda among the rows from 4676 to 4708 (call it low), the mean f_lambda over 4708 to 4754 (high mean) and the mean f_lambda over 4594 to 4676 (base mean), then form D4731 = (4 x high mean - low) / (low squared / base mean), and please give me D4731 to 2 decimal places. 3.32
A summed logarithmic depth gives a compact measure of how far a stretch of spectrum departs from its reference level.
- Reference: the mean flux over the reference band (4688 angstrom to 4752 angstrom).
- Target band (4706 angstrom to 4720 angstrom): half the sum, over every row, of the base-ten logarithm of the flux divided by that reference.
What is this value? 0.002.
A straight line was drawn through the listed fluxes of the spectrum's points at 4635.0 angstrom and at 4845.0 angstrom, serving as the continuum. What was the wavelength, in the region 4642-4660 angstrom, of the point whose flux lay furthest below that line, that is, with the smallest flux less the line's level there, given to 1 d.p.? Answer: 4657.0 angstrom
